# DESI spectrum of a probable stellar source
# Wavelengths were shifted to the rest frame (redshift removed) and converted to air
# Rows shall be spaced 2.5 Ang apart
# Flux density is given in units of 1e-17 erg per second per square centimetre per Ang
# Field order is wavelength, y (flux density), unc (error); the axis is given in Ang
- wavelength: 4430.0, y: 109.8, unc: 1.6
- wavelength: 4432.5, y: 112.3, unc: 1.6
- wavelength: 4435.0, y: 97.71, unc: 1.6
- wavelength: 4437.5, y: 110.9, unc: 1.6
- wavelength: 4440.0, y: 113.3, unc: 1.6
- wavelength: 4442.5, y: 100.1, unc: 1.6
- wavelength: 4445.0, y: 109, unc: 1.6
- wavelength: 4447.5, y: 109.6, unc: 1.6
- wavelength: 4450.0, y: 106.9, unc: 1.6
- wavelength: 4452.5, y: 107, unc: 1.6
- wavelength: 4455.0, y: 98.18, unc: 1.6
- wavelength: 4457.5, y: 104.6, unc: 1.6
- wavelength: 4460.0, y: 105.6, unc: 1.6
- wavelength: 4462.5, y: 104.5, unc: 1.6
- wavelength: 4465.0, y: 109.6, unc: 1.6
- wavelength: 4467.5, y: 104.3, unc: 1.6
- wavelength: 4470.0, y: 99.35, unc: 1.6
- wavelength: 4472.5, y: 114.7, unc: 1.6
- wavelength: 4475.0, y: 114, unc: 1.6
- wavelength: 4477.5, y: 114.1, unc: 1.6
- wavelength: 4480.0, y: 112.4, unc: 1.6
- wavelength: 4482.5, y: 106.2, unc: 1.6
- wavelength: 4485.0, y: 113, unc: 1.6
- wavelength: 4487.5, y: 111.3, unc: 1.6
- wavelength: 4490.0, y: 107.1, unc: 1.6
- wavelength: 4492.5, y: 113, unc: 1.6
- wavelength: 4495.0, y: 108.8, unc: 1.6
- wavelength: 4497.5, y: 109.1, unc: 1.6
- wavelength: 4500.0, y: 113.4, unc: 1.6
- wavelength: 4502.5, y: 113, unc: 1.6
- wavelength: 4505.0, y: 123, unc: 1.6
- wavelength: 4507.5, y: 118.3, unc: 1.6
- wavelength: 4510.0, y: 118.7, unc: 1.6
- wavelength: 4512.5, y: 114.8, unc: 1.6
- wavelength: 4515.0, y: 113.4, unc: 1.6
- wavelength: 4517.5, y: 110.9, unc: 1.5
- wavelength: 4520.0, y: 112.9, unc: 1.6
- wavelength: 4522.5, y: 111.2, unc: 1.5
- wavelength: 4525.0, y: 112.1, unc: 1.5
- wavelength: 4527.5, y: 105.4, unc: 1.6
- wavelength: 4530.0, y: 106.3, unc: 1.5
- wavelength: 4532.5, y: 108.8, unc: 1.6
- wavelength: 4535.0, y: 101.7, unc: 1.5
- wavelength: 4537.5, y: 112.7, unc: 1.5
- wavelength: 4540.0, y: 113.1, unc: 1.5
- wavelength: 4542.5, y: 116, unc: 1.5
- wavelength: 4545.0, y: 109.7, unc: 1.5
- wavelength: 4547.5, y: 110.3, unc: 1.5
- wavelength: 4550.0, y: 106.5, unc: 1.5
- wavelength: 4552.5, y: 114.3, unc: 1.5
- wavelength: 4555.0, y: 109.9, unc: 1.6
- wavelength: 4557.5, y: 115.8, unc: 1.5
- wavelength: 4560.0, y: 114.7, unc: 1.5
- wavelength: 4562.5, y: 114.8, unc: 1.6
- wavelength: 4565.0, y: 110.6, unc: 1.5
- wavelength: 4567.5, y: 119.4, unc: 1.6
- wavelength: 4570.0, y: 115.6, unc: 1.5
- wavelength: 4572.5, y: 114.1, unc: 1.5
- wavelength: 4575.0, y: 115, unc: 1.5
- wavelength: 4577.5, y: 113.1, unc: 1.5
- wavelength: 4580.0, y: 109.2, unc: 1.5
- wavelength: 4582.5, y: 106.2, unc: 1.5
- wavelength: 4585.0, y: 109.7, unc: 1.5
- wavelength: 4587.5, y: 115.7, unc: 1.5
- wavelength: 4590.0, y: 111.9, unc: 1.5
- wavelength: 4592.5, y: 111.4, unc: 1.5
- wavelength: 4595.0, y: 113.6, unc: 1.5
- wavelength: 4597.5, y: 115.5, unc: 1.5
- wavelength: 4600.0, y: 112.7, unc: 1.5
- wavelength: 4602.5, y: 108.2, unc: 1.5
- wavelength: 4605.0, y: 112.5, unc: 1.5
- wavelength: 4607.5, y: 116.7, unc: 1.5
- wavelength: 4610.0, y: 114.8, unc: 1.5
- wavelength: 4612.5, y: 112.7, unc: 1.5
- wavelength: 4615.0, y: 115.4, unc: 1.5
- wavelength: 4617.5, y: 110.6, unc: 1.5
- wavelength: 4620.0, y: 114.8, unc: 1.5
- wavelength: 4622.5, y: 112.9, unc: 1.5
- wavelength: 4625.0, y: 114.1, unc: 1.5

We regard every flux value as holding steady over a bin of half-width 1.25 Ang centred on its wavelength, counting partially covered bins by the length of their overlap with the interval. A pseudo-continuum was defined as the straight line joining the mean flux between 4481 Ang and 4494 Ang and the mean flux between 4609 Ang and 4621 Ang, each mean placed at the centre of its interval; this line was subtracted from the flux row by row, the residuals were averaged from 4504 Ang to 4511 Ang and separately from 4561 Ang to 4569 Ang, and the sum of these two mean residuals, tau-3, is 12.0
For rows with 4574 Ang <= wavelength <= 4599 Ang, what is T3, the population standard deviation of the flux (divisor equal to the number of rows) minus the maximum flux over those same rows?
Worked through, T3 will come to -113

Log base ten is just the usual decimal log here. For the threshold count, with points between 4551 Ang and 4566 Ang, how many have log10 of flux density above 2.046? 4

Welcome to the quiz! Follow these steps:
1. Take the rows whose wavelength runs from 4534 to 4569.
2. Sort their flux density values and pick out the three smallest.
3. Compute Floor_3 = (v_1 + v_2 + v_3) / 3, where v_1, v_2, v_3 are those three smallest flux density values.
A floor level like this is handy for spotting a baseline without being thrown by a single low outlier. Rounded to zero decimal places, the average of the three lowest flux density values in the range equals 106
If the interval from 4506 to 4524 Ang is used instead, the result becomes 112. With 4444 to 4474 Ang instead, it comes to 101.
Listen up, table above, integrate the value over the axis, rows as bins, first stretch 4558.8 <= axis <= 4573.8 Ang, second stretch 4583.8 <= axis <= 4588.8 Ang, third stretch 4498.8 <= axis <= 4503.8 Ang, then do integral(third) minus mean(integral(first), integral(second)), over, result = -577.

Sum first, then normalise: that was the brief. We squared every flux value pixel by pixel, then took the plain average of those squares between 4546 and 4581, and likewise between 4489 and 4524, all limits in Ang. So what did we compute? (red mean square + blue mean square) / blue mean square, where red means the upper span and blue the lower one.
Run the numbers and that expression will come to 1.99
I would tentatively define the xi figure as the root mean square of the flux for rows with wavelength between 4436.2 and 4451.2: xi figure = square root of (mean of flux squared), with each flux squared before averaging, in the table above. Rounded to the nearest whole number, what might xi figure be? 108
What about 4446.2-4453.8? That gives 108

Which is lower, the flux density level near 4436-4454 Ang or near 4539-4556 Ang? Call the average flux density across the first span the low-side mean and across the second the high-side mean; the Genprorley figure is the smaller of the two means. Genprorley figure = 108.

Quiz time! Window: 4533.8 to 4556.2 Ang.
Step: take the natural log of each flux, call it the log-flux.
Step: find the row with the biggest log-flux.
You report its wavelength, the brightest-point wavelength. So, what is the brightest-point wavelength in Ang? 4542.5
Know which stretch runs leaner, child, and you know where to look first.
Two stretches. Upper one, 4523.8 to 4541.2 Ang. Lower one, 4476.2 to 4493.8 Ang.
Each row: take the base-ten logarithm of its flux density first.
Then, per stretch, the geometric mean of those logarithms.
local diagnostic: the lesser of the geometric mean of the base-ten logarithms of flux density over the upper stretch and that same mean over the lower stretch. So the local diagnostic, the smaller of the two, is 2.04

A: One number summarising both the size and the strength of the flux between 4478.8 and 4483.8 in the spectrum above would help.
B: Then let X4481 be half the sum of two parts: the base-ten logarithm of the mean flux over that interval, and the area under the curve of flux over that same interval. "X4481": 274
